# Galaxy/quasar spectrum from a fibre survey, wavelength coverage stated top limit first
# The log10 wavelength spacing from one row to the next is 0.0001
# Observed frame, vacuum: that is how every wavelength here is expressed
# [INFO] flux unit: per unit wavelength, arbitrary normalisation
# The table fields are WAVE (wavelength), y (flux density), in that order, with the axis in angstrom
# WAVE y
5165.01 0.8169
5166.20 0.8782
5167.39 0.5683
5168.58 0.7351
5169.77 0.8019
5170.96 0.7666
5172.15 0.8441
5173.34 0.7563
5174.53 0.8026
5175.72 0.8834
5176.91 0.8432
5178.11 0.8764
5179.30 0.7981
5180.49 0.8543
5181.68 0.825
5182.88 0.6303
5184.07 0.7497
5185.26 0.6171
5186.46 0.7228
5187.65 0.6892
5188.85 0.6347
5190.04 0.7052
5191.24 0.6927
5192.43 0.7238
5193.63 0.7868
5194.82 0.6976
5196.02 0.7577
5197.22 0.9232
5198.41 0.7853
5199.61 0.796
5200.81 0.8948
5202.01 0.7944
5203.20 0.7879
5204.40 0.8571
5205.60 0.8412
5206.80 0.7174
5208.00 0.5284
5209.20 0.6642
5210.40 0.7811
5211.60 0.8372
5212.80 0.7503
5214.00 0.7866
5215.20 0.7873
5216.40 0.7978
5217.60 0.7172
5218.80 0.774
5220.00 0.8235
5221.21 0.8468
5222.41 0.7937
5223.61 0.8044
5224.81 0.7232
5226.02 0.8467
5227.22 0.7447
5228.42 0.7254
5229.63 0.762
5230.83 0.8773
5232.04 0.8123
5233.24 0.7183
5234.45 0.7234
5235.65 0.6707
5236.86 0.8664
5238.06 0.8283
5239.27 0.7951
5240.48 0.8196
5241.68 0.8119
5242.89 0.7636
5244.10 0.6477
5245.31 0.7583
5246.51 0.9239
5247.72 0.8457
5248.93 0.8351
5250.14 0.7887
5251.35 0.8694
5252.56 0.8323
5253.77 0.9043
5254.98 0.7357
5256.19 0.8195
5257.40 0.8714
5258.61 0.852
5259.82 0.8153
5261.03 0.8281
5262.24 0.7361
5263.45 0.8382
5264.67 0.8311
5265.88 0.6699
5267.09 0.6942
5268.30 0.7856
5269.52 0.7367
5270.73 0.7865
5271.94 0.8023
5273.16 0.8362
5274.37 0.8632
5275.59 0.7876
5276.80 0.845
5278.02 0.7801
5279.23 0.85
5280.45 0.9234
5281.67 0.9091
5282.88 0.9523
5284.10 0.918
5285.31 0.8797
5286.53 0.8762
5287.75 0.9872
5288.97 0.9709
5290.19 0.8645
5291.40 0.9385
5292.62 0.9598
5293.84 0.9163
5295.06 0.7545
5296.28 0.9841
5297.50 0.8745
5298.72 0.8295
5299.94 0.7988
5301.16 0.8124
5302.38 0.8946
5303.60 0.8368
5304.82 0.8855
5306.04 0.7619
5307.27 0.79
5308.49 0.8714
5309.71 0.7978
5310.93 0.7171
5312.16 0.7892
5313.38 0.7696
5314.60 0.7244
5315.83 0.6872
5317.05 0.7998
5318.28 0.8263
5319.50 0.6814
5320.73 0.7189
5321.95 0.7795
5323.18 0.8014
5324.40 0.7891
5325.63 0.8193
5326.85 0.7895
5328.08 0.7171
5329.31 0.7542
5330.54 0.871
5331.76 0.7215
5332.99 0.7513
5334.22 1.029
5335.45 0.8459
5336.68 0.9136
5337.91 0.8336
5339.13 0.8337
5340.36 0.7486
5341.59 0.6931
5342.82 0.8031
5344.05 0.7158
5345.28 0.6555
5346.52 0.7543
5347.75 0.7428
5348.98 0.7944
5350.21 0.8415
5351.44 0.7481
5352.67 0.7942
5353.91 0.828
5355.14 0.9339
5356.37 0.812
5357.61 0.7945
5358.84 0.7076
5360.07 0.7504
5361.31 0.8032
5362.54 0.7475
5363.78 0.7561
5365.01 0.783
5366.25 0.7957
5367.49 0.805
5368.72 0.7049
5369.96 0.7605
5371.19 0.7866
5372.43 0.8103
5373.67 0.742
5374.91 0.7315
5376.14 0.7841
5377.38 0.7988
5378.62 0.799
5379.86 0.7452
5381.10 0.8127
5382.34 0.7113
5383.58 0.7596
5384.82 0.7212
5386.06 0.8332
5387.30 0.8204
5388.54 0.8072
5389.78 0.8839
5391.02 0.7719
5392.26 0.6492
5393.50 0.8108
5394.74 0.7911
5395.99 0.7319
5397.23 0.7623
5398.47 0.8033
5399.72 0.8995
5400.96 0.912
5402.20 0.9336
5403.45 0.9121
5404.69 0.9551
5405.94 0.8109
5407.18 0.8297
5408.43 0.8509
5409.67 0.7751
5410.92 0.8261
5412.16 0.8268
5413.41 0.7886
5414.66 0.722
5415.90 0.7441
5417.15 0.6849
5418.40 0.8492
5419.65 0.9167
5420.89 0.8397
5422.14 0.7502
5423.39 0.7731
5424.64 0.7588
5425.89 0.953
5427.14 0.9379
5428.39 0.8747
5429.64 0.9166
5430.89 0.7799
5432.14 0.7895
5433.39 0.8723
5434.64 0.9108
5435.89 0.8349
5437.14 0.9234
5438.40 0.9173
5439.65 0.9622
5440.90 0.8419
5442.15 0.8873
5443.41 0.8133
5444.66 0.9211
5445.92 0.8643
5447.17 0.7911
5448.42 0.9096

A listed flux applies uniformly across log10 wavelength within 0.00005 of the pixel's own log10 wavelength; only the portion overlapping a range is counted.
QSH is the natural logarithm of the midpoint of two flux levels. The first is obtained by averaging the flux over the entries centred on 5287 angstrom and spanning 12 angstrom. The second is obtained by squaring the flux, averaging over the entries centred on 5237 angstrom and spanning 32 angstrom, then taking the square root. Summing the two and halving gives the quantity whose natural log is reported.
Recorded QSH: -0.150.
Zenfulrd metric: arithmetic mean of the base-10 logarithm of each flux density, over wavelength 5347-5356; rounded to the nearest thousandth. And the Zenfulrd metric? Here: -0.092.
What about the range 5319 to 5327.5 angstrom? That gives -0.115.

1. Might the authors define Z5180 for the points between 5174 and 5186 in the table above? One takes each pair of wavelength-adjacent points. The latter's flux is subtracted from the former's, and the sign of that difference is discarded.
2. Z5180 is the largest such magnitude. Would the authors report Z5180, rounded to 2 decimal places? 0.19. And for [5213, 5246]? 0.20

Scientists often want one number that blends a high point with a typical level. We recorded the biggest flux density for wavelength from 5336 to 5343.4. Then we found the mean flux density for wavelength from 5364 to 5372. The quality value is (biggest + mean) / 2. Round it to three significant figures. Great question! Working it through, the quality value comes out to 0.843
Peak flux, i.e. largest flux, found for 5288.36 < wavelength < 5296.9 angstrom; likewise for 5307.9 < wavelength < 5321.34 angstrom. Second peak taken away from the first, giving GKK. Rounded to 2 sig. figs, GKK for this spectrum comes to 0.11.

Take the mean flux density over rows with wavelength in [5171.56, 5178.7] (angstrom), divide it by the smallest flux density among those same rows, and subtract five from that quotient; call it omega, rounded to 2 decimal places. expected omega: -3.90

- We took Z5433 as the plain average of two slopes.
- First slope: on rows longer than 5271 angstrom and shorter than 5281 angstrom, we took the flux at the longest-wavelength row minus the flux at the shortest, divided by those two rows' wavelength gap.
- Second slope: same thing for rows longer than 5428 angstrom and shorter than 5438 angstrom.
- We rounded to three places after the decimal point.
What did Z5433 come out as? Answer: 0.010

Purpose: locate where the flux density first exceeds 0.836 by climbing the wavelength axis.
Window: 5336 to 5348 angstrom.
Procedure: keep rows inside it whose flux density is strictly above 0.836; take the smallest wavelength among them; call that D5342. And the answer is 5336.68 angstrom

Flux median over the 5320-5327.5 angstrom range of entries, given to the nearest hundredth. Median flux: 0.79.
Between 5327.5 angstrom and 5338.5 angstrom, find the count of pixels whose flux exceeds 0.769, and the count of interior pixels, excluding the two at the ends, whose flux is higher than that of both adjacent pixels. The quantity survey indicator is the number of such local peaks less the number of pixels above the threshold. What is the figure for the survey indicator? -2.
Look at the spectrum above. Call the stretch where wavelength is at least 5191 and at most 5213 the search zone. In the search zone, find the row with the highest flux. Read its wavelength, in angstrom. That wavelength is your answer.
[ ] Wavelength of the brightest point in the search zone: 5197.22 angstrom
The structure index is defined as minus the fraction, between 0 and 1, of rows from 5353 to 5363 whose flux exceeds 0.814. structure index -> -0.25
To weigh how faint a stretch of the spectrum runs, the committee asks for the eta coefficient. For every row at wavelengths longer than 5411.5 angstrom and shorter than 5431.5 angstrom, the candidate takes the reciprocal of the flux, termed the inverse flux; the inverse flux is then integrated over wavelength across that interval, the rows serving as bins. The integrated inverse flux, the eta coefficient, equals 24.6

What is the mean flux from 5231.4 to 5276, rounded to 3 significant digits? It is 0.797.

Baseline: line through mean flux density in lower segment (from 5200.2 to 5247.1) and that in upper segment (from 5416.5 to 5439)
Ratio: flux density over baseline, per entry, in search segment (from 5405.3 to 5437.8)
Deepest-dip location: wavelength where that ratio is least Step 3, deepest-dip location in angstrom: 5417.15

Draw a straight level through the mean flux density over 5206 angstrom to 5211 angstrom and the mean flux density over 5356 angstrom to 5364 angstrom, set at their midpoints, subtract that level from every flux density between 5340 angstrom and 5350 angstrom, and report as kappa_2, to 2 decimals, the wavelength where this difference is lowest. 5345.28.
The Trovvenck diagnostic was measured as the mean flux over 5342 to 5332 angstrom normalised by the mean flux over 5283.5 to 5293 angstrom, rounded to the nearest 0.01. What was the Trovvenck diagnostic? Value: 0.90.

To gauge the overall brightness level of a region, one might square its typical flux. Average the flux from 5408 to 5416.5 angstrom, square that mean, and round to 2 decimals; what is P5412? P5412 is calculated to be 0.62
